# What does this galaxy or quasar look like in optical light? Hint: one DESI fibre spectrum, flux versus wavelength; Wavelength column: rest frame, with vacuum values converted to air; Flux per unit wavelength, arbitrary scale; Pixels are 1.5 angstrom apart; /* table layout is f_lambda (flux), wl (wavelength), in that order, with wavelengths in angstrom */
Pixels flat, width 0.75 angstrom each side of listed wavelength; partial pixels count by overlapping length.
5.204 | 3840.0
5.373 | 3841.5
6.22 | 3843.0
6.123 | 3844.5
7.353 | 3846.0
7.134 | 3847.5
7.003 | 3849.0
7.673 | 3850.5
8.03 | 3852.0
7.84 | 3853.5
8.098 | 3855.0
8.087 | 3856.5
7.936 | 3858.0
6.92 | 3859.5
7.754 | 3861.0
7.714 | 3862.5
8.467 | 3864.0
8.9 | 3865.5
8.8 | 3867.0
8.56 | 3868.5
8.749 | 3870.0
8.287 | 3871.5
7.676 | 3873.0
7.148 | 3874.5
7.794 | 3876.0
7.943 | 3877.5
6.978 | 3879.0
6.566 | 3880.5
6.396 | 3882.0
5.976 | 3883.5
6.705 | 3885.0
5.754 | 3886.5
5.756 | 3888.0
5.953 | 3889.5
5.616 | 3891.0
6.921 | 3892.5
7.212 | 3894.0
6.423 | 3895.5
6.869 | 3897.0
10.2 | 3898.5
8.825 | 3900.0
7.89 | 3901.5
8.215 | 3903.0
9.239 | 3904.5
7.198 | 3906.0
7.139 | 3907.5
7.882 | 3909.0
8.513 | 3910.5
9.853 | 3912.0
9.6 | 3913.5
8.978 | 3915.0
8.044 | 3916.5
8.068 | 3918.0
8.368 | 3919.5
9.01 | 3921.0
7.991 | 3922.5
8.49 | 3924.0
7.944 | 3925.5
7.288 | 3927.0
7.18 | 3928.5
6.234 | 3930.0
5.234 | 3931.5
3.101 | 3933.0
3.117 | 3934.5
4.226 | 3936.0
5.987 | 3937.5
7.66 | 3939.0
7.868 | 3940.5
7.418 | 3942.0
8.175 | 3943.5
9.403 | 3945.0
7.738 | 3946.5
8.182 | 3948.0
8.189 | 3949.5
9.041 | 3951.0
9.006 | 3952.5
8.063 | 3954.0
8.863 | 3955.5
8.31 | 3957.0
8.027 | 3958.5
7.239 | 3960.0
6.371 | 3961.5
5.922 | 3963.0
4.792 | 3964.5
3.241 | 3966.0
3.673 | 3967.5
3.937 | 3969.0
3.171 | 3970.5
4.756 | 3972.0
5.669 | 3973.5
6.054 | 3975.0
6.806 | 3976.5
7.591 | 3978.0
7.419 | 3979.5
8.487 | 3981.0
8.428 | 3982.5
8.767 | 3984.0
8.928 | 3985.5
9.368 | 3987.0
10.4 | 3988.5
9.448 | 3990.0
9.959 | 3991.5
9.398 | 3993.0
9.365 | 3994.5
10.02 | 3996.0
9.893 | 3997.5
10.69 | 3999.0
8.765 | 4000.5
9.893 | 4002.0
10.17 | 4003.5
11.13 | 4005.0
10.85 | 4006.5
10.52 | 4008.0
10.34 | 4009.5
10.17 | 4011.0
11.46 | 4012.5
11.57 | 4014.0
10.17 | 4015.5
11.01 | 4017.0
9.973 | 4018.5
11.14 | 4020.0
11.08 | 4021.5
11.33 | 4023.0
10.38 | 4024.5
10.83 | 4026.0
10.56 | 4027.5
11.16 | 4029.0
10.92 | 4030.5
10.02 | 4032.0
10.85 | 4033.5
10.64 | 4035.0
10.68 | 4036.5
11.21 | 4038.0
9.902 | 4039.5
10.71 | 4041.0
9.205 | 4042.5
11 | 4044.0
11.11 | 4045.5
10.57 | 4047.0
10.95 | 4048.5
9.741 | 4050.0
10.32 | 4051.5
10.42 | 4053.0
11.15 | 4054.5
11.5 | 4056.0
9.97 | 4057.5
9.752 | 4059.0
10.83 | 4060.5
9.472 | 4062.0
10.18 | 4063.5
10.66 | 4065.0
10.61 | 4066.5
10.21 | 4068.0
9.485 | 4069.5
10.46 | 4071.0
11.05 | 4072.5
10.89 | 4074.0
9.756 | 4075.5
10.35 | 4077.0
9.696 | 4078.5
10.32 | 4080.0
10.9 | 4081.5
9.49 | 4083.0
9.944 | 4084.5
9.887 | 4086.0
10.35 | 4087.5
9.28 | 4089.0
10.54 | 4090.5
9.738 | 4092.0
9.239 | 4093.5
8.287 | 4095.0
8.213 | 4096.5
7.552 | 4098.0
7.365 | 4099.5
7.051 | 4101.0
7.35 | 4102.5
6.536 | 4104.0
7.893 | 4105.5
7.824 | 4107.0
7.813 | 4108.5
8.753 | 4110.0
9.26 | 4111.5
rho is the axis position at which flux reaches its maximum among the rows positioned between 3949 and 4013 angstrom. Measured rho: 4012.5 angstrom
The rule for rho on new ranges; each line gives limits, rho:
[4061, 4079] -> 4072.5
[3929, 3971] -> 3945.0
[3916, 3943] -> 3921.0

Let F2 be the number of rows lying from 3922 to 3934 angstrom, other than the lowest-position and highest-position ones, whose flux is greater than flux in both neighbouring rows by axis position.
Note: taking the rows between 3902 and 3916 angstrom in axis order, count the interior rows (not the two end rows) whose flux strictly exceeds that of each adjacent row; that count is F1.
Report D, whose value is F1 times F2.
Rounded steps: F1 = 2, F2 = 1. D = 2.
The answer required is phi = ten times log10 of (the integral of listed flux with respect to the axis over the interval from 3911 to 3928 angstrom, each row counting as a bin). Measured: 21.6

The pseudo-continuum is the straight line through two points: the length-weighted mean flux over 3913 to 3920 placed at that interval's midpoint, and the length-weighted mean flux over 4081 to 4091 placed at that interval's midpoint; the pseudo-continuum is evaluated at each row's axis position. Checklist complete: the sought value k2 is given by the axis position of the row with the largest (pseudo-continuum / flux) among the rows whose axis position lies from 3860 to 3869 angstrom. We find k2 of 3862.5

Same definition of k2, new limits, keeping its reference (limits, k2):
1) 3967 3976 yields 3970.5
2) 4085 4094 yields 4093.5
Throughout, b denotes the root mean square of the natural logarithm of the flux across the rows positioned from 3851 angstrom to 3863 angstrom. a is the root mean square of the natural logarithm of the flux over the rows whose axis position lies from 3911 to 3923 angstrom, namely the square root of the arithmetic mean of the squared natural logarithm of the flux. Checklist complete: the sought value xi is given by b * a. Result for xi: 4.4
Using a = 2.17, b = 2.1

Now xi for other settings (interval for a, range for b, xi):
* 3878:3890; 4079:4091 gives 4.2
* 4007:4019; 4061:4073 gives 5.5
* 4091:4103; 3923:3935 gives 3.7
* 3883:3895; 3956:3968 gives 3.2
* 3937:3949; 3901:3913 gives 4.3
